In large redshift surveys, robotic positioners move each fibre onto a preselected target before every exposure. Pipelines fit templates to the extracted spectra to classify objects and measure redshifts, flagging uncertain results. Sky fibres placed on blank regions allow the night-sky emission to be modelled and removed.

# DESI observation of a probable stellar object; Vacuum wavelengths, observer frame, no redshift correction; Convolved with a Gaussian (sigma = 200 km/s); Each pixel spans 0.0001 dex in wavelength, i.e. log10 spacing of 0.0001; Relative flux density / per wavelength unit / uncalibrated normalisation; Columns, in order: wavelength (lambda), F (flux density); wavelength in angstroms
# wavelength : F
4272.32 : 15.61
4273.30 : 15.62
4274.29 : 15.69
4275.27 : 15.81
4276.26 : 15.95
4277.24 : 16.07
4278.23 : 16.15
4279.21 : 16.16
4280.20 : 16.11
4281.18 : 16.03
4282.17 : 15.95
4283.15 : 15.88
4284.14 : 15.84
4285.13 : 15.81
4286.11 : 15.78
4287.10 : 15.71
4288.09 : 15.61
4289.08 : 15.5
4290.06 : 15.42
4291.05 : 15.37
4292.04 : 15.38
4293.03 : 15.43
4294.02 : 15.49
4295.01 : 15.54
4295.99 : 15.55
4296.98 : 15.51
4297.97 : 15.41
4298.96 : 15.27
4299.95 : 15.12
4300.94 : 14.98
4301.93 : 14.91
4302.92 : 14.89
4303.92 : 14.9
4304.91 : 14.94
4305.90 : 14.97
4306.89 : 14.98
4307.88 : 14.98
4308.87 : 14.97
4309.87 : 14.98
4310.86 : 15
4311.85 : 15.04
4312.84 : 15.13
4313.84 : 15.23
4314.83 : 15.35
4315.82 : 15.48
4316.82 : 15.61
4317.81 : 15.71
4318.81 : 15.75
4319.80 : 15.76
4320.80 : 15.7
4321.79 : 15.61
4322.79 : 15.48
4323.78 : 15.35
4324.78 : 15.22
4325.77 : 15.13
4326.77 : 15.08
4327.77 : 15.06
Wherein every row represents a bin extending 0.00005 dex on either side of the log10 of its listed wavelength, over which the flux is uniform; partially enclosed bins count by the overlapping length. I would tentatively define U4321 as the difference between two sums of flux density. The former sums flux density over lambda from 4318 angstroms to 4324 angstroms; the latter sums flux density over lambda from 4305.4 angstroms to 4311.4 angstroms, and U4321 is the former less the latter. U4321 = 3.8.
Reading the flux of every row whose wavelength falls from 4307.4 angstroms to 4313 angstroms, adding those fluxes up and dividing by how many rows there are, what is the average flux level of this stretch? 15.0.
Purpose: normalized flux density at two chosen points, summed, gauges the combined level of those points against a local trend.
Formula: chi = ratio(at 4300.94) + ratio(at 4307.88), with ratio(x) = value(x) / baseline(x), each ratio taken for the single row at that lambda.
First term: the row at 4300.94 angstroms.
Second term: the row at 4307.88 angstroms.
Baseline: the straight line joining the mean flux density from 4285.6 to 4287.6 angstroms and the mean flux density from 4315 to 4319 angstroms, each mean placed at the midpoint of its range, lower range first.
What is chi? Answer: 1.91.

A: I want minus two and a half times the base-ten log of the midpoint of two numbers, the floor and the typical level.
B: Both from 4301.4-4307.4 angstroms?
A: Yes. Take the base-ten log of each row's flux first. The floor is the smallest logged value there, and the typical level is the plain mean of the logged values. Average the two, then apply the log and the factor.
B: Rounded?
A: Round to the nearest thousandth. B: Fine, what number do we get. -0.174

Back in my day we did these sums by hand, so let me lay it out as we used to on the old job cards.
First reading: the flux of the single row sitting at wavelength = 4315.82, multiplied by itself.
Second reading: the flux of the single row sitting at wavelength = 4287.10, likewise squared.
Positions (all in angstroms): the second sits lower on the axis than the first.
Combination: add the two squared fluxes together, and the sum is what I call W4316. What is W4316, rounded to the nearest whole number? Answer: 486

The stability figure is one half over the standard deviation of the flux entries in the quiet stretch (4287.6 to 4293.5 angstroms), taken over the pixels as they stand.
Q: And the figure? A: 6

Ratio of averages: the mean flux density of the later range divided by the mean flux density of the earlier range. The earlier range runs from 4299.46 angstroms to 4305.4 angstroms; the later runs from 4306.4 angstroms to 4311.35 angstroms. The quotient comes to 1.00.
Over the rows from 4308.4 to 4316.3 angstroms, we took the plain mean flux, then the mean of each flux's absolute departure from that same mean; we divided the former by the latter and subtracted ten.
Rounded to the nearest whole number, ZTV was 88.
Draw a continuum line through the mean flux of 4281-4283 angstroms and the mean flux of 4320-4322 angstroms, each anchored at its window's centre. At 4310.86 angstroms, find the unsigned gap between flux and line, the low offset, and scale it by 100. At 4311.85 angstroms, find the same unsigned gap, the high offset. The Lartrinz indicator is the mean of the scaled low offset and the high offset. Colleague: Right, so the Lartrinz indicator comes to 38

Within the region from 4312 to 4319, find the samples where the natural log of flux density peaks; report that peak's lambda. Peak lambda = 4318.81 angstroms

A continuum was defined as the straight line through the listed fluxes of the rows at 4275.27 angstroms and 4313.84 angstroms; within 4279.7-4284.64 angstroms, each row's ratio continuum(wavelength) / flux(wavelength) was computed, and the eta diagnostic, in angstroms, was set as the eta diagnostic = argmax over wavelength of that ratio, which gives 4284.14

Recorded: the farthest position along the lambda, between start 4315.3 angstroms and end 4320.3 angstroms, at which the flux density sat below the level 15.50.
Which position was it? 4315.82 angstroms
